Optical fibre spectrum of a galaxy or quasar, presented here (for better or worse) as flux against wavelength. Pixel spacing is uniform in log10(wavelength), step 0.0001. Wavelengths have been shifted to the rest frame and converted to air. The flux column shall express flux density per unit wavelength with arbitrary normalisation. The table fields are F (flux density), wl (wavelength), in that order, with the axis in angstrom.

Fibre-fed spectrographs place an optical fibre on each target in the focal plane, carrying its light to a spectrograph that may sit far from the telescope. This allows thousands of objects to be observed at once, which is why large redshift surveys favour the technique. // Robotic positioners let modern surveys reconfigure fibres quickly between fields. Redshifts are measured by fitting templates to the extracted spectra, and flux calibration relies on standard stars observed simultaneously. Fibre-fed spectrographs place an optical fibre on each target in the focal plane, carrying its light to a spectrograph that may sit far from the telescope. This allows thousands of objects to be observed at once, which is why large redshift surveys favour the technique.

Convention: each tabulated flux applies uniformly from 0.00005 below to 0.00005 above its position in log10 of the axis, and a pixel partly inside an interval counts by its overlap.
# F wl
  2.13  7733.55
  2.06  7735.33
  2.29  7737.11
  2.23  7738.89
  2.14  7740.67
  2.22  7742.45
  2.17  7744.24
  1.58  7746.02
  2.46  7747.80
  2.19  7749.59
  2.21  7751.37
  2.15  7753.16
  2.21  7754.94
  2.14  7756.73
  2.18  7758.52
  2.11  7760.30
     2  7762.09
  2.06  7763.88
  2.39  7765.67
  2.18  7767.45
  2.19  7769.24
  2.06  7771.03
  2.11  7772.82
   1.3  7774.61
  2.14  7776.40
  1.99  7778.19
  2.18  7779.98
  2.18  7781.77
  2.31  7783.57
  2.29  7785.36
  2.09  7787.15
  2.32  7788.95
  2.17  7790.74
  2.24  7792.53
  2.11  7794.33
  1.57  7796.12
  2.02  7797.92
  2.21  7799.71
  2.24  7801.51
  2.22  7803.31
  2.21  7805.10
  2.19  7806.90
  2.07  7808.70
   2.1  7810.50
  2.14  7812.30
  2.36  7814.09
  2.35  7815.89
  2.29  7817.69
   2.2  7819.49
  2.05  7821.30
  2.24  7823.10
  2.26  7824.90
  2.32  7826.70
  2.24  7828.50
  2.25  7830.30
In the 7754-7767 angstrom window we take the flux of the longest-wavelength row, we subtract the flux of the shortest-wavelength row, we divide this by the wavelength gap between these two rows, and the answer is 0.02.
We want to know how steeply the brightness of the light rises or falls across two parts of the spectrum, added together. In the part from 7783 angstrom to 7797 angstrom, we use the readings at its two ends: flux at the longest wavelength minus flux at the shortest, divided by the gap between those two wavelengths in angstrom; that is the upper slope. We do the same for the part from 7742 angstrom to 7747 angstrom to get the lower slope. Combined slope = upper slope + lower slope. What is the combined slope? -0.24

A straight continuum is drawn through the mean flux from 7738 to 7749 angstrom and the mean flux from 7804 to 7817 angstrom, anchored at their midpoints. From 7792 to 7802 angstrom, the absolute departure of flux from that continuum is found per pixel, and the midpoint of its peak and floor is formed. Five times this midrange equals 1.6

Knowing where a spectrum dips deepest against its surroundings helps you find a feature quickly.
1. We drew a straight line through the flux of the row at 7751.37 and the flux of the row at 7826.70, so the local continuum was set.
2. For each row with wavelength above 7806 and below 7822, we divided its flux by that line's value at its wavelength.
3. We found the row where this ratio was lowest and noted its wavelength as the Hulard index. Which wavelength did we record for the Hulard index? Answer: 7821.30 angstrom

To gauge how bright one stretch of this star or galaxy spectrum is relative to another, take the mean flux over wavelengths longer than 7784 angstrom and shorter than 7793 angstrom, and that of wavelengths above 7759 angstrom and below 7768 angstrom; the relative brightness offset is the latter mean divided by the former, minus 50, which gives -49.03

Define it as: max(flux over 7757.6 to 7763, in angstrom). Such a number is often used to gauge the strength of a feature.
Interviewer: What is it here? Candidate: 2.18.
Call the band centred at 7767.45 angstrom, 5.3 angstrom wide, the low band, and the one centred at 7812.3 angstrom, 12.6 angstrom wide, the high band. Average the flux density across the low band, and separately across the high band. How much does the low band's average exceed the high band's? 0.04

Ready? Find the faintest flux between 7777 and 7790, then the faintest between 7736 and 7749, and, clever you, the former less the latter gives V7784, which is 0.4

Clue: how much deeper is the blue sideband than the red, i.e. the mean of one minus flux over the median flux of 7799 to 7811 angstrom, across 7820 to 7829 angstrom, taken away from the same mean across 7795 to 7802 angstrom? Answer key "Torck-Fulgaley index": 0.10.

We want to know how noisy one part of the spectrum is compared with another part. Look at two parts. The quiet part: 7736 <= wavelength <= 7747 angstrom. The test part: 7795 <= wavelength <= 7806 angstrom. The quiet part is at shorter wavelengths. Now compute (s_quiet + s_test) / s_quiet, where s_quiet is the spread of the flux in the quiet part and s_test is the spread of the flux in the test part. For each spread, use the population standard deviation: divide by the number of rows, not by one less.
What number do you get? 2.0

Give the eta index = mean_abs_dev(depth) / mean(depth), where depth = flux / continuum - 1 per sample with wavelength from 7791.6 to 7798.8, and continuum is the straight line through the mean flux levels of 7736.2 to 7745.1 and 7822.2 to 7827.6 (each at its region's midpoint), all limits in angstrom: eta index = -0.78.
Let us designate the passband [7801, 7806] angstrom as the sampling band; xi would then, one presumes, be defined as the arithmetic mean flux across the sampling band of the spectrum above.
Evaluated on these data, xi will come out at 2.22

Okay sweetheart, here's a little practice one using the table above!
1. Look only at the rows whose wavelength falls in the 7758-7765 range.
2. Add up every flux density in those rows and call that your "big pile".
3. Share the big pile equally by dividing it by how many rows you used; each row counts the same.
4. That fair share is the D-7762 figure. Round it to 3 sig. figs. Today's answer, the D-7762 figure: 2.09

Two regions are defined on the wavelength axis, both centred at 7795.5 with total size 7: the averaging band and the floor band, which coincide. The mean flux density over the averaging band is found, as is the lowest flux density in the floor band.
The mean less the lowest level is 0.41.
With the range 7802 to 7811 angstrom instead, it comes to 0.09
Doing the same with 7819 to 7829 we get 0.17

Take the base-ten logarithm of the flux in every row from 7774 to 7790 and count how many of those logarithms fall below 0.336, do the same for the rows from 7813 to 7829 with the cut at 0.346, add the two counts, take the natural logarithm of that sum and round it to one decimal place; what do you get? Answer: 1.8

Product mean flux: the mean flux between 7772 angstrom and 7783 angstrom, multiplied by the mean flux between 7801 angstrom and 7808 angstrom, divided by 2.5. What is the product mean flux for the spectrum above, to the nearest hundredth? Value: 1.76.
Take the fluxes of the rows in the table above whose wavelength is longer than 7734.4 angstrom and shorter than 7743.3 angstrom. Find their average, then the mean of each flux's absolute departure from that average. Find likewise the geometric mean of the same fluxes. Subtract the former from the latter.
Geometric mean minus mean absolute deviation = 2.12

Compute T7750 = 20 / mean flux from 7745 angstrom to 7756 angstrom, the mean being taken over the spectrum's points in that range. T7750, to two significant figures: 9.4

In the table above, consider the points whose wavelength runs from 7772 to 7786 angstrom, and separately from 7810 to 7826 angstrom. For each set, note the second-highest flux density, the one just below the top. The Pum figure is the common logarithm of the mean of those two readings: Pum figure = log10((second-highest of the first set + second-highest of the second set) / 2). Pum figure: 0.365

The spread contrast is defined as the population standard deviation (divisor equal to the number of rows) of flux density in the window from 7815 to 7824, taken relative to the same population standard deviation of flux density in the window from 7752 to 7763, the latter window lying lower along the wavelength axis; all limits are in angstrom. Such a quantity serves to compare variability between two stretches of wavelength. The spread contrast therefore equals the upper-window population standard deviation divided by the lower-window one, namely 1.5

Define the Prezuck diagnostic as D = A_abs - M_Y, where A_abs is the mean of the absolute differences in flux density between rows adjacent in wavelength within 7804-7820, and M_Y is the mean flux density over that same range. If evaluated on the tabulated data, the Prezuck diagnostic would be -2.14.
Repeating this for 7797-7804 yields -2.09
